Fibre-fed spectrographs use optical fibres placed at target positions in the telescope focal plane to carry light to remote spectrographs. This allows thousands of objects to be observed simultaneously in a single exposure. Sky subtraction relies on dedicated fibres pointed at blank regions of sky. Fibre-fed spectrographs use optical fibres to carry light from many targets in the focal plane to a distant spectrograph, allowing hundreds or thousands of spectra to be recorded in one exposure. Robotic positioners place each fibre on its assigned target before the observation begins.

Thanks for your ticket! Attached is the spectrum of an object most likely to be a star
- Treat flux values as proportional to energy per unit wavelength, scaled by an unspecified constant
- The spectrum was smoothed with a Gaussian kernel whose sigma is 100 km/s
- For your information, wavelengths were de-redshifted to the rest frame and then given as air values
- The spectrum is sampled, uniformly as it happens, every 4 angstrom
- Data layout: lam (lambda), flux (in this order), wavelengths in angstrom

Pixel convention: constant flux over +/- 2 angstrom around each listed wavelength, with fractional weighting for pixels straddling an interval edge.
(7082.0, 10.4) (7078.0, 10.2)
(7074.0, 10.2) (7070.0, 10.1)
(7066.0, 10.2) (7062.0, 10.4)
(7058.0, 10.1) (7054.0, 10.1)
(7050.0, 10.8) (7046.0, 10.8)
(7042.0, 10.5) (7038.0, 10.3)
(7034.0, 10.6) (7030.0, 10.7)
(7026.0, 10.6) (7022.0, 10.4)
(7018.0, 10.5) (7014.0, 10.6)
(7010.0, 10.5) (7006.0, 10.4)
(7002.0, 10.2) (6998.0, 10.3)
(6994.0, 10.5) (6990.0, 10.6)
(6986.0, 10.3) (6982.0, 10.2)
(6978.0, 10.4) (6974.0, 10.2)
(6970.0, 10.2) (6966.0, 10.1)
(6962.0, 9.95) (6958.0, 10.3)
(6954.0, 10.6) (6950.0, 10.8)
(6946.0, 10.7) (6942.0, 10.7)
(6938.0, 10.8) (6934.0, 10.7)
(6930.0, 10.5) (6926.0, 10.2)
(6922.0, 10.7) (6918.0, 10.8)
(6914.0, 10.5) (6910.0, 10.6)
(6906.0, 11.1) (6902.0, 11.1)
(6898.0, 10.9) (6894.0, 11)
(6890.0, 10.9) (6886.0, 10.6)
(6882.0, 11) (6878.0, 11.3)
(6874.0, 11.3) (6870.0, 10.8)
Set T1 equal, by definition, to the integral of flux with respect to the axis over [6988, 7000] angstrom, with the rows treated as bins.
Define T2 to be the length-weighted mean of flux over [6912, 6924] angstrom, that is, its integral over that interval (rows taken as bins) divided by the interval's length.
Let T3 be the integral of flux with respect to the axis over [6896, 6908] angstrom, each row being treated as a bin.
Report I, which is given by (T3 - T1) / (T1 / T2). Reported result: 0.6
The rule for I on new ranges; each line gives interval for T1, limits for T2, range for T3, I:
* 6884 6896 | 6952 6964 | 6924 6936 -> -0.3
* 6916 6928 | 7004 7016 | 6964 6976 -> -0.4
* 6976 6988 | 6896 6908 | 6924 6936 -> 0.2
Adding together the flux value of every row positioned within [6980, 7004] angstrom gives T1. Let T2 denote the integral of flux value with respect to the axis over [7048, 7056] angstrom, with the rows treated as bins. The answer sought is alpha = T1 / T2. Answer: 0.74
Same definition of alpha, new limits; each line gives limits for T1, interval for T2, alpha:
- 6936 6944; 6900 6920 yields 0.10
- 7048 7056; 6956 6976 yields 0.10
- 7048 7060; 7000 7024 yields 0.12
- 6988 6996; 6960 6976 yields 0.13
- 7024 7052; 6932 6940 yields 0.86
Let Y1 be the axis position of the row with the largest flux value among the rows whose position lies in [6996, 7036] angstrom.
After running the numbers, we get 7030.0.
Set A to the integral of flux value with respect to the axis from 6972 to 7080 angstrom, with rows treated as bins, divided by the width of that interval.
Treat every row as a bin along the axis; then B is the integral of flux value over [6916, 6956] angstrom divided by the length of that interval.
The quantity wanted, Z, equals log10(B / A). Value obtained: 0.010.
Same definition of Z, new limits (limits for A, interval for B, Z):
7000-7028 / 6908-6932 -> 0.004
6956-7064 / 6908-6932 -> 0.007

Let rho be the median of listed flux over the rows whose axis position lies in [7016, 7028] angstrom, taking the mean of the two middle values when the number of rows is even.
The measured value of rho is 10.5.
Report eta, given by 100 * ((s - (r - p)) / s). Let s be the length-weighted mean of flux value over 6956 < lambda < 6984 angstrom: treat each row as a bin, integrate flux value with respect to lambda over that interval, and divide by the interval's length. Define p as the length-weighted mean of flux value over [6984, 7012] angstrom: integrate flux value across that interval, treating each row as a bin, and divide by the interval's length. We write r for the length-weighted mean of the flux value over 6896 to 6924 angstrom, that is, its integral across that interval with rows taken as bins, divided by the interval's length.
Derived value 96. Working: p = 10.4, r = 10.81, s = 10.2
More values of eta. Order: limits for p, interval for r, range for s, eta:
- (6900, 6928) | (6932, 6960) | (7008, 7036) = 101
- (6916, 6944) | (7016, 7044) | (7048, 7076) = 101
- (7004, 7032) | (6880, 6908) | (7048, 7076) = 96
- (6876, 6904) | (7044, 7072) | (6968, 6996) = 106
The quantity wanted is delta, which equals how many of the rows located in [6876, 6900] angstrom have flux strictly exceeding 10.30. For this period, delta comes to 6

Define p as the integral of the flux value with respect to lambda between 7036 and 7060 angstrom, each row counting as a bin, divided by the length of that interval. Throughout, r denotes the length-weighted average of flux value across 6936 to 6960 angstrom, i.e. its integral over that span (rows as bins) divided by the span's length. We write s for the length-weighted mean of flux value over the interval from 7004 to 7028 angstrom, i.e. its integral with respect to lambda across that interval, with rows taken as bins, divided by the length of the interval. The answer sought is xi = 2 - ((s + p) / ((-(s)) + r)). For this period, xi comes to -138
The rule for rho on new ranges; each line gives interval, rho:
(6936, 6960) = 10.7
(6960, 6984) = 10.2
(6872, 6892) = 11.0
